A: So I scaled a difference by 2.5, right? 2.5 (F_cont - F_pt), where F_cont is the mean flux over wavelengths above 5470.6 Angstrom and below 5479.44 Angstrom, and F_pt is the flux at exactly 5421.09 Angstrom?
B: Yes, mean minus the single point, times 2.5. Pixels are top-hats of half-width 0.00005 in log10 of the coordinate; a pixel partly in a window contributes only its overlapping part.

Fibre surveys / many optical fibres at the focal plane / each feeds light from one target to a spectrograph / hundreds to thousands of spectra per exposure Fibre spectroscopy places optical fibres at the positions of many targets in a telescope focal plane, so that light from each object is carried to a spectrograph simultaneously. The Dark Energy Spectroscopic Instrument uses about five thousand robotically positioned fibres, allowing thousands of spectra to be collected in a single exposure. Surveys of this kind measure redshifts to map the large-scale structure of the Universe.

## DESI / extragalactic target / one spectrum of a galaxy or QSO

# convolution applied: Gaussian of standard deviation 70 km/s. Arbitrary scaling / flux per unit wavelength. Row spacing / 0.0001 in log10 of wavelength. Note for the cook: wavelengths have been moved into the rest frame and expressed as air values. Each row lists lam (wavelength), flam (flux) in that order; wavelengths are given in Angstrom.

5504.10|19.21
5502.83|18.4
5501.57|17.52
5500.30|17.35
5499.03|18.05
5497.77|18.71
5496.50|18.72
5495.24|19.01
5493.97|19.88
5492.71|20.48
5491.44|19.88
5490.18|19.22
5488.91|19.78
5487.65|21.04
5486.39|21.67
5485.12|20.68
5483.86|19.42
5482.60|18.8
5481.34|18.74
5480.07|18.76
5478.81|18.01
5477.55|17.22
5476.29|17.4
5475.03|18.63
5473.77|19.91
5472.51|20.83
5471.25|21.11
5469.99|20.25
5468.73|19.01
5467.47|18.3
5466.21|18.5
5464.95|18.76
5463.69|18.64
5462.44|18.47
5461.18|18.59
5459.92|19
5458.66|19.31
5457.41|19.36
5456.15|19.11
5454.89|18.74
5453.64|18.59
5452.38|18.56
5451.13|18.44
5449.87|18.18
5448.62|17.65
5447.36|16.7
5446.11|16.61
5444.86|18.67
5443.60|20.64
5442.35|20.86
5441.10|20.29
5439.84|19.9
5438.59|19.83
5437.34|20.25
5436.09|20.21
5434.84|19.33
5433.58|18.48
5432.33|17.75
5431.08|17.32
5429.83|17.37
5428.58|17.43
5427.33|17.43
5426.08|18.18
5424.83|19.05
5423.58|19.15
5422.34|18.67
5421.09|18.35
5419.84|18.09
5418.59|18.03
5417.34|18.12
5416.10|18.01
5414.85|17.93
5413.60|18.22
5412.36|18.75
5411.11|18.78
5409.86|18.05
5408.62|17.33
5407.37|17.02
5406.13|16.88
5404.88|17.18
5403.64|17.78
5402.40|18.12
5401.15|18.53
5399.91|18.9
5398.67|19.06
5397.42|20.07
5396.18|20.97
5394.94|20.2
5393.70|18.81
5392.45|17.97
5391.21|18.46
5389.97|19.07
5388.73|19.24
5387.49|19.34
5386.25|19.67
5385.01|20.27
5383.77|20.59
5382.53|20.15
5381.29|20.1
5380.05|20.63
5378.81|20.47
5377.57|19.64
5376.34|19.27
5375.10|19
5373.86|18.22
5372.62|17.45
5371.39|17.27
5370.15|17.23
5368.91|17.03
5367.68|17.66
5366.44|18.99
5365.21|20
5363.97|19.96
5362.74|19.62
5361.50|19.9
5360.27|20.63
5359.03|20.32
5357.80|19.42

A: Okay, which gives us 2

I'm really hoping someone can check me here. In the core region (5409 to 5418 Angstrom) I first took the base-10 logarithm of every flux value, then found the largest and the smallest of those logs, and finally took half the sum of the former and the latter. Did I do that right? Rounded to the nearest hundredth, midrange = 1.26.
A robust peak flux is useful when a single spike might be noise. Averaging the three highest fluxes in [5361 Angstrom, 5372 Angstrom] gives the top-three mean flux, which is 20.0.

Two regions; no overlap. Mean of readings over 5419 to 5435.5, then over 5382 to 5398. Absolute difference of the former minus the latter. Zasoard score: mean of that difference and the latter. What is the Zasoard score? 10.50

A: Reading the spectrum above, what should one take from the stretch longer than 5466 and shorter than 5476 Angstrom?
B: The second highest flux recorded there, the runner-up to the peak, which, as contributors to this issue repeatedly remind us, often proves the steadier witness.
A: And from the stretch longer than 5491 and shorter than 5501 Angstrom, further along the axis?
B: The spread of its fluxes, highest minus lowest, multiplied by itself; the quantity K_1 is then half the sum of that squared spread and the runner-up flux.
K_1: 15.3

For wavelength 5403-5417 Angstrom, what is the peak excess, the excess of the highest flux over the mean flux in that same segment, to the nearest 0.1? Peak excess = 1.0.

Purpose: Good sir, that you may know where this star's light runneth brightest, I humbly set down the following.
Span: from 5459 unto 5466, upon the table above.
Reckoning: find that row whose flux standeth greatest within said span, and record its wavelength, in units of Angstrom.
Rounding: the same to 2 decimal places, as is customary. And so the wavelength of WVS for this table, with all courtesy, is 5459.92 Angstrom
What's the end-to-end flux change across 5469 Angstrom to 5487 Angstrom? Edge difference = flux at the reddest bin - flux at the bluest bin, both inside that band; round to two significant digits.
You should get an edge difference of 1.4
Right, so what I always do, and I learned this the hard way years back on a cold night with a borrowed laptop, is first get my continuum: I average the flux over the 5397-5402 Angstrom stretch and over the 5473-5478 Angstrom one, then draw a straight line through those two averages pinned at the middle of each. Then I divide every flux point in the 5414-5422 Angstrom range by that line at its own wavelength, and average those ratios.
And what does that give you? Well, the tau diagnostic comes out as 0.96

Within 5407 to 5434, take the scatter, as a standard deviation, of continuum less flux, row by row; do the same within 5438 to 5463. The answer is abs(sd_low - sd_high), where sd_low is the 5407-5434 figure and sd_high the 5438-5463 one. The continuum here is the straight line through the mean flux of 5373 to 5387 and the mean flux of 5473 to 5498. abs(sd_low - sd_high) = 0.5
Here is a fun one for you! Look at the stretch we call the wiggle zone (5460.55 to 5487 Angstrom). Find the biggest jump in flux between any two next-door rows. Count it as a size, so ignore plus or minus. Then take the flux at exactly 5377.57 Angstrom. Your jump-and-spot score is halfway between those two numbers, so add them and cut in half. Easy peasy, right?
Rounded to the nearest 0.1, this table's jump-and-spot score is 10.5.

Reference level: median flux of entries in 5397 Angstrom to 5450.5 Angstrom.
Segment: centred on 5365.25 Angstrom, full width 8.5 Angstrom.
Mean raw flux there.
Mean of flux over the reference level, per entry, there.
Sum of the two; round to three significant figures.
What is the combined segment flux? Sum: 20.1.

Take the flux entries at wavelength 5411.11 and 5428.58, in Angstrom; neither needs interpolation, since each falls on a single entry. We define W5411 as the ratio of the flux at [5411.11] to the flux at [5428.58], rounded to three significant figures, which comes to 1.08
